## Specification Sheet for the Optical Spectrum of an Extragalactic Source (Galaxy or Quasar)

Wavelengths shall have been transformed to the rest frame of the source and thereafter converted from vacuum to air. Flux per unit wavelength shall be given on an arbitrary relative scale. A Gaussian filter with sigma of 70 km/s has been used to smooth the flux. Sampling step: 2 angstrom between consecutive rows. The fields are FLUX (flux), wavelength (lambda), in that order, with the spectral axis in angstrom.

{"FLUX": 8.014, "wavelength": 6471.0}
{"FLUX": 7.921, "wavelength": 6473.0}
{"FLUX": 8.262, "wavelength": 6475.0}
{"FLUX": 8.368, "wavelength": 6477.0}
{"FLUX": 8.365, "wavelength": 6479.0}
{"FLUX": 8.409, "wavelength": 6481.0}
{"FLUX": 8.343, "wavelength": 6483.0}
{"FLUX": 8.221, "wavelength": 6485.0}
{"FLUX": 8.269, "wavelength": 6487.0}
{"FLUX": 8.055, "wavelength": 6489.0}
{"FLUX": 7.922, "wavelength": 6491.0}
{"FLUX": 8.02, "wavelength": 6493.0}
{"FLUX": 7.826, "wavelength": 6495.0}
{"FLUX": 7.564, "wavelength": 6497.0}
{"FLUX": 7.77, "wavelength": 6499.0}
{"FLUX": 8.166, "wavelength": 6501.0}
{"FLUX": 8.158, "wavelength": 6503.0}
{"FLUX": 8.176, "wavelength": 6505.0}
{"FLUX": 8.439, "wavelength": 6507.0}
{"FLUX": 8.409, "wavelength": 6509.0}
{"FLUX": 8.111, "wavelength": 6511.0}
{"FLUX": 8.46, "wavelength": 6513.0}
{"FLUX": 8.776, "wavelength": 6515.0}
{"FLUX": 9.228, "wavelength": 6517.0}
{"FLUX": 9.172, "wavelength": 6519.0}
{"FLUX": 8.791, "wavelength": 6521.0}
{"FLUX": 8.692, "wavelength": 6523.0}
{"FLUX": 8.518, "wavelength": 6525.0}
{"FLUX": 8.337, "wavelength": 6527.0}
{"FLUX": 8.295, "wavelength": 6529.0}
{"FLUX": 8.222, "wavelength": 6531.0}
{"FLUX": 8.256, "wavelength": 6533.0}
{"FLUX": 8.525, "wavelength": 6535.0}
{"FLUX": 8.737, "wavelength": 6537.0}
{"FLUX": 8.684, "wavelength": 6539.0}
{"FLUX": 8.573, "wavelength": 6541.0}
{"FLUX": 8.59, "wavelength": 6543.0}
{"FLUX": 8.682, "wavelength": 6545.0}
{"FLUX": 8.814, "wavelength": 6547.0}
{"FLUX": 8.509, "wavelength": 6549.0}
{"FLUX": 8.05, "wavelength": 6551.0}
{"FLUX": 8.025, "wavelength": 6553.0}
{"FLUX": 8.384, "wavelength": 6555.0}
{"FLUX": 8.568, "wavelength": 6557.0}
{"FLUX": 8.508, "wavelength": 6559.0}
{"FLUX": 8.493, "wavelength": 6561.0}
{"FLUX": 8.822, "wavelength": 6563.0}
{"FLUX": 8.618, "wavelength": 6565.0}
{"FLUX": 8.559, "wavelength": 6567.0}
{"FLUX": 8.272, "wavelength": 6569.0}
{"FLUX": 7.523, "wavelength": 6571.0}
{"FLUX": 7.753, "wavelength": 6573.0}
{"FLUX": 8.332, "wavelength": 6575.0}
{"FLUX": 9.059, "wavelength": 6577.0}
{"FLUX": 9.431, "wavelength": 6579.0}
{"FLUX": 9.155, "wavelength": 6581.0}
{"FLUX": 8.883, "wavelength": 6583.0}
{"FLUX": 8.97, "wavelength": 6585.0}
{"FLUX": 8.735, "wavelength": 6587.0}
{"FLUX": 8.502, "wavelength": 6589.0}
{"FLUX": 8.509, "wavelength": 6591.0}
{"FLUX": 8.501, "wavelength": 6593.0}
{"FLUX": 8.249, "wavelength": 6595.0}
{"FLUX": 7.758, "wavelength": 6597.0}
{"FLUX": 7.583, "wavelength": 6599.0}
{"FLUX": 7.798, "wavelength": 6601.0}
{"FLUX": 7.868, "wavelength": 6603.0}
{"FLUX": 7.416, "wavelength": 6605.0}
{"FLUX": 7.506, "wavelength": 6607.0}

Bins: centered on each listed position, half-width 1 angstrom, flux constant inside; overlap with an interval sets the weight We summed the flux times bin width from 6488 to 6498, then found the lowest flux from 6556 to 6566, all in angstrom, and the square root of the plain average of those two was 6.61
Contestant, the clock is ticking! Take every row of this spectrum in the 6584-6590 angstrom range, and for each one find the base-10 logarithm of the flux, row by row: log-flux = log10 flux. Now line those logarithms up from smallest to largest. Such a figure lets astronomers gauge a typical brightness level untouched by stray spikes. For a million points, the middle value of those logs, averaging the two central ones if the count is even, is 0.94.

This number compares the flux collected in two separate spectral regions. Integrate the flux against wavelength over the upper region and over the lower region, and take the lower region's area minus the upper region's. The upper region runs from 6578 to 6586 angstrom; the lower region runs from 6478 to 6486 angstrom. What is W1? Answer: -6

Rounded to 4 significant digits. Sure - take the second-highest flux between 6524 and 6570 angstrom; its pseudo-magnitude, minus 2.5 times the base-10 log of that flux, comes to -2.363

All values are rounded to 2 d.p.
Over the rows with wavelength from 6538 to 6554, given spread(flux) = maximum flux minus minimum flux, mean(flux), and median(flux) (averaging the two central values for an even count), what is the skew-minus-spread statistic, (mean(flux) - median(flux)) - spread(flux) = -0.88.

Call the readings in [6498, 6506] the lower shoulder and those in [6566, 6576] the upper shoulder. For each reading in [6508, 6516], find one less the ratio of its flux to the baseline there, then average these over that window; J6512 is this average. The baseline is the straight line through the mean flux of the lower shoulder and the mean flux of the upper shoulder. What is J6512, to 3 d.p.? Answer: -0.046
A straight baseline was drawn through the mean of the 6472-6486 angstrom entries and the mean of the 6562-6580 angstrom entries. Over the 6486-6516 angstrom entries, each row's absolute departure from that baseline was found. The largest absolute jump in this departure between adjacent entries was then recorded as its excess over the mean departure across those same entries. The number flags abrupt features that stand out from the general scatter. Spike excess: 0.12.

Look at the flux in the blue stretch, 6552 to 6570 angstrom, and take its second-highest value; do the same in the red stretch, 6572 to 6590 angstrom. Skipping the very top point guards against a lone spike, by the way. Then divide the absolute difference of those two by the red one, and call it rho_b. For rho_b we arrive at 0.06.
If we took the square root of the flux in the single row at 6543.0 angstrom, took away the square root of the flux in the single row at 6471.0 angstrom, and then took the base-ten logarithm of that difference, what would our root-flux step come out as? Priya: -1.00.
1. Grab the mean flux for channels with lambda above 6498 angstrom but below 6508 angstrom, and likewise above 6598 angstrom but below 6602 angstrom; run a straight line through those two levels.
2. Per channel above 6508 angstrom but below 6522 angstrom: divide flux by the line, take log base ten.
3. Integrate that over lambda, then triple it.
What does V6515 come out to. 1.33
